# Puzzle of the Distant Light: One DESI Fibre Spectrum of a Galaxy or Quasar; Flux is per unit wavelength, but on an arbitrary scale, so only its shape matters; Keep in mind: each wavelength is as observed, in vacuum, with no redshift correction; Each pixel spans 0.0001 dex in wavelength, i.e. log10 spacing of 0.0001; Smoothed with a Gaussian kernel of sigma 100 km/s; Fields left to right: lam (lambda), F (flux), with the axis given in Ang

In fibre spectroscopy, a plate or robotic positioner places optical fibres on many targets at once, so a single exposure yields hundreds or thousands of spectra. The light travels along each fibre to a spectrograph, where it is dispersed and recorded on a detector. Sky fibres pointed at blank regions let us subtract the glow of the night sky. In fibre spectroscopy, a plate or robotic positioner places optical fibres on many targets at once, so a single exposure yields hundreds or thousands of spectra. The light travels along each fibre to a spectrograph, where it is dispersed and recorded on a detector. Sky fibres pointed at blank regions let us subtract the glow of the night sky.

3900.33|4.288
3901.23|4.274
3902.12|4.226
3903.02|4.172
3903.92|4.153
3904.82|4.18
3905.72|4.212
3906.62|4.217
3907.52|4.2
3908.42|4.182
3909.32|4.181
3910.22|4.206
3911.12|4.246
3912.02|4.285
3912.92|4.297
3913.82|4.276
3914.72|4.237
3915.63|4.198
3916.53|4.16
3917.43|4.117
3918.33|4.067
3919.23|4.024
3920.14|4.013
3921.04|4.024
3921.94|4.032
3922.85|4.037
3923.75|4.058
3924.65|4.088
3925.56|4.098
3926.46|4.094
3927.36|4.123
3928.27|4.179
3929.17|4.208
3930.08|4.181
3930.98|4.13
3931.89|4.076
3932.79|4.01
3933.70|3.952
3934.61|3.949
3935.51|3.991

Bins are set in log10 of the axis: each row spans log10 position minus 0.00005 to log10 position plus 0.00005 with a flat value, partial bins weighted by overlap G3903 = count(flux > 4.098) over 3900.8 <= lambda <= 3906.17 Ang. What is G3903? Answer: 6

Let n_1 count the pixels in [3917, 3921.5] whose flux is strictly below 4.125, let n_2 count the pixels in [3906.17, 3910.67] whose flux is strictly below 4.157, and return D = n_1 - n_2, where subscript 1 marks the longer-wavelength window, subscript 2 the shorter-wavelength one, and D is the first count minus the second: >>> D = 5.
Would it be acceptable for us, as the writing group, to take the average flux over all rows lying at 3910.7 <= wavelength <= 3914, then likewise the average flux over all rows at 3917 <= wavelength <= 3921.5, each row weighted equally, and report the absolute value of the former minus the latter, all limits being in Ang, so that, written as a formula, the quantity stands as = 0.23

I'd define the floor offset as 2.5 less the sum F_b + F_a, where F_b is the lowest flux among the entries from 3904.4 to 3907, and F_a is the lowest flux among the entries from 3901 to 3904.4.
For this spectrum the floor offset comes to -5.83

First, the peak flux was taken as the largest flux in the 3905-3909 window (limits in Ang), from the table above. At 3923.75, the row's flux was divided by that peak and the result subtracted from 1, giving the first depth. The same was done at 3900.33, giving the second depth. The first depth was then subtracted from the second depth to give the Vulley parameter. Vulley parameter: -0.055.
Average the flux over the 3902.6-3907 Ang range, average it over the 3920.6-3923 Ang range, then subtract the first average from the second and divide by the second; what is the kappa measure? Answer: -0.04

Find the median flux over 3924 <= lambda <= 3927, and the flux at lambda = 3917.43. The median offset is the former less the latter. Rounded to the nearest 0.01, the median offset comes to -0.02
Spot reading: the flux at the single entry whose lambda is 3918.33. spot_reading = 4.067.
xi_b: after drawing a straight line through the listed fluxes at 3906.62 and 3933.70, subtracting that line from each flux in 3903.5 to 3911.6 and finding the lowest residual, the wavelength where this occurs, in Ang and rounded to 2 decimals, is 3903.92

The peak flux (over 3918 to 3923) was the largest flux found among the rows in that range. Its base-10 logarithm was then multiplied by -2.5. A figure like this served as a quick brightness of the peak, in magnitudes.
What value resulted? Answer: -1.523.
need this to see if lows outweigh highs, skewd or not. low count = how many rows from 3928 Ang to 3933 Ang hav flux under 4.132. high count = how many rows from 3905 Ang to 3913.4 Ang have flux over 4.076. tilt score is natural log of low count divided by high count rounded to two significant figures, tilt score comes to -1.1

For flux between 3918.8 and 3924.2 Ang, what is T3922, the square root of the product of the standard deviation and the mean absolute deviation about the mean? 0.01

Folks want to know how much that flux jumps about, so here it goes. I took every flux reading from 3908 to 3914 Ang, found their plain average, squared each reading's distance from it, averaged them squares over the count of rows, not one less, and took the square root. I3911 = 0.046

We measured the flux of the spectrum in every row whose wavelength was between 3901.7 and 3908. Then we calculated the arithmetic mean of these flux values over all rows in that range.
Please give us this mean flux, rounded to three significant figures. 4.19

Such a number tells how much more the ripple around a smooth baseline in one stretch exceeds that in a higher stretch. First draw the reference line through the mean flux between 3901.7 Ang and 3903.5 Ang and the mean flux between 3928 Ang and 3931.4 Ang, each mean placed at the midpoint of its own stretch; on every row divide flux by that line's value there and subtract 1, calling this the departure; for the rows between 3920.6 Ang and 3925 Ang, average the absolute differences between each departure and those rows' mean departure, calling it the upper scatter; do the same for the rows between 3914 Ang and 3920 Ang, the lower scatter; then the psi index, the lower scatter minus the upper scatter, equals 0.010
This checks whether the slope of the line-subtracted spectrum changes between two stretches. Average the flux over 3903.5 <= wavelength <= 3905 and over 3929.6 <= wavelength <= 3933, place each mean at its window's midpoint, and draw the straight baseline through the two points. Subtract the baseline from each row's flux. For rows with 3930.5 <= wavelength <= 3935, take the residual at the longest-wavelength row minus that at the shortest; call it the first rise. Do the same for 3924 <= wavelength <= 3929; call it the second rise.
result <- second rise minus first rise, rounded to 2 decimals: 0.27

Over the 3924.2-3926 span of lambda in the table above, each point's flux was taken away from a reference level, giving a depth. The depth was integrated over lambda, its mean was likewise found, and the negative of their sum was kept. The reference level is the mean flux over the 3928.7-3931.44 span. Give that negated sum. -0.22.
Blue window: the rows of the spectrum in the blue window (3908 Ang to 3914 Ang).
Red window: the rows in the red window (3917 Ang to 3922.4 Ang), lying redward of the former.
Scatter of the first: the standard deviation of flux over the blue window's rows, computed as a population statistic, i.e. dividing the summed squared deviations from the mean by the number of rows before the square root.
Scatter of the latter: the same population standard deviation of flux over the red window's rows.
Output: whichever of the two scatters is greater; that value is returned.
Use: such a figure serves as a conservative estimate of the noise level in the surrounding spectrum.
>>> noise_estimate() 0.05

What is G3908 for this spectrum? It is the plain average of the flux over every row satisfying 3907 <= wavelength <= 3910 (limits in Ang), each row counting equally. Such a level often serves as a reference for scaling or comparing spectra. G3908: 4.19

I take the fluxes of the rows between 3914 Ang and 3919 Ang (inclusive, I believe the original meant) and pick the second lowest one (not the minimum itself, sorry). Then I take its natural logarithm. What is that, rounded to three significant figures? 1.42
